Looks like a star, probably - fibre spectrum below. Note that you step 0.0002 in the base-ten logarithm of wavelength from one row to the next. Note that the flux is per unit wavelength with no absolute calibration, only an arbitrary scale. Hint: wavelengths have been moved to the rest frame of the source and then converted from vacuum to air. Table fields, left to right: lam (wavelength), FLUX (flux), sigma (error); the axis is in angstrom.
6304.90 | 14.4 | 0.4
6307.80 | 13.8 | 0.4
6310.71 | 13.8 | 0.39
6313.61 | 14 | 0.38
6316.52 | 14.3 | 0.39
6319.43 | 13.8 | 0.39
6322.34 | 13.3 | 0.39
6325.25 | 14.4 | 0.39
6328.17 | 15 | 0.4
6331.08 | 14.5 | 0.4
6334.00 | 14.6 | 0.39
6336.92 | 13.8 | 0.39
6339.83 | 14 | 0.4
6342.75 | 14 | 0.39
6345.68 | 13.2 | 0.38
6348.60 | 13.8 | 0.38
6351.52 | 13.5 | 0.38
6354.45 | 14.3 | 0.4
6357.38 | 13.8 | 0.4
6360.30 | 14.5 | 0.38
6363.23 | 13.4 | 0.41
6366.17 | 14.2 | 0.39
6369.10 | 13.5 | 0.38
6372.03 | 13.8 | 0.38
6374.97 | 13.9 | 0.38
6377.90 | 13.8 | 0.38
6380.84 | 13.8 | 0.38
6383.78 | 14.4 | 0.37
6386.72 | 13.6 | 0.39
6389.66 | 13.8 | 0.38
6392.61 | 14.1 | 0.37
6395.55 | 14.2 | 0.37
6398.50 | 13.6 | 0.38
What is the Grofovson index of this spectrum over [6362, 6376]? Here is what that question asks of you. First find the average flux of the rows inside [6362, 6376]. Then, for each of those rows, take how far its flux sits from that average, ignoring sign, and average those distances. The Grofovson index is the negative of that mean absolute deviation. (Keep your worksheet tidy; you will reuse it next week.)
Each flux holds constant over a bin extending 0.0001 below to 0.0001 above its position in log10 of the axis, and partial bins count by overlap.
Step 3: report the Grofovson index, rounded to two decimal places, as -0.25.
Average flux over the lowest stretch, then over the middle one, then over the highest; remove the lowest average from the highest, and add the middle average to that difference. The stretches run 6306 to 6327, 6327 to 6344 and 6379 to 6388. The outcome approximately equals 14.3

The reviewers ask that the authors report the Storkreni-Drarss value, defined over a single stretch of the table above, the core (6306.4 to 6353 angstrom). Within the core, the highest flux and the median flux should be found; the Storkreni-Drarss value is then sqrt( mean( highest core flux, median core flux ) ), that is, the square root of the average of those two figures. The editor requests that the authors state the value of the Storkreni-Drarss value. 3.80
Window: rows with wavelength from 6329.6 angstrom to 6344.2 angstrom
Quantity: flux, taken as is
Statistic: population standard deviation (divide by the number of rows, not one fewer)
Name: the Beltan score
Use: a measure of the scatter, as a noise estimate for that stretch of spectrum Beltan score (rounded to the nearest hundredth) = 0.31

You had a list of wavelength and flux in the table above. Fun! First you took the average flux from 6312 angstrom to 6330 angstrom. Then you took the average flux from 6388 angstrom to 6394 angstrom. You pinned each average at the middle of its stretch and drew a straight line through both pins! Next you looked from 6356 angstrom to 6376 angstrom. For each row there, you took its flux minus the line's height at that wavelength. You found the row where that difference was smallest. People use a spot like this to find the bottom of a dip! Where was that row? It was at 6363.23 angstrom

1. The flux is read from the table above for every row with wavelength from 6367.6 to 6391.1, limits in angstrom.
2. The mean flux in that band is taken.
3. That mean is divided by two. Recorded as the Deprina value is 6.91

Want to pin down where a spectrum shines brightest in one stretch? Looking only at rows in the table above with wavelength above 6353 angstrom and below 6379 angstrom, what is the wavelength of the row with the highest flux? 6360.30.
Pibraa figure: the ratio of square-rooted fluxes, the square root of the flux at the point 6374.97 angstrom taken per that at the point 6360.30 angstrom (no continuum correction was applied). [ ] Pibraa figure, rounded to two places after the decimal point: 0.98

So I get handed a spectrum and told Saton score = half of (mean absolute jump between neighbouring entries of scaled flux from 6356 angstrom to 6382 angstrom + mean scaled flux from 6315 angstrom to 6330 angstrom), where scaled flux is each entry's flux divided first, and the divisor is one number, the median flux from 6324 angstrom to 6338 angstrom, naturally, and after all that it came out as 0.505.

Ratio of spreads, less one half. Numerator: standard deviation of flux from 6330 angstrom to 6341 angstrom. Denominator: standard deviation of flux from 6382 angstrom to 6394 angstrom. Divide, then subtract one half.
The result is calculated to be 0.6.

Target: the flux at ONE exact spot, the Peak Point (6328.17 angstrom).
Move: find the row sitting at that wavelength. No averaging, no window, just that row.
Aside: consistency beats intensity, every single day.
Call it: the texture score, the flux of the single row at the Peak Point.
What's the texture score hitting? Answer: 15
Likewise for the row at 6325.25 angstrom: 14.4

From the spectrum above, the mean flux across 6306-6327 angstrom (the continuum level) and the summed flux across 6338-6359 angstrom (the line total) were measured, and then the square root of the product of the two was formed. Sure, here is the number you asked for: 36.7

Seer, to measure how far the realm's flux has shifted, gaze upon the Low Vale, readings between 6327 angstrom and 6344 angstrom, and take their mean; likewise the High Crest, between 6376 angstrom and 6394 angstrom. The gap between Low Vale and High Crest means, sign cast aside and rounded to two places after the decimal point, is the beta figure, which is 0.40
